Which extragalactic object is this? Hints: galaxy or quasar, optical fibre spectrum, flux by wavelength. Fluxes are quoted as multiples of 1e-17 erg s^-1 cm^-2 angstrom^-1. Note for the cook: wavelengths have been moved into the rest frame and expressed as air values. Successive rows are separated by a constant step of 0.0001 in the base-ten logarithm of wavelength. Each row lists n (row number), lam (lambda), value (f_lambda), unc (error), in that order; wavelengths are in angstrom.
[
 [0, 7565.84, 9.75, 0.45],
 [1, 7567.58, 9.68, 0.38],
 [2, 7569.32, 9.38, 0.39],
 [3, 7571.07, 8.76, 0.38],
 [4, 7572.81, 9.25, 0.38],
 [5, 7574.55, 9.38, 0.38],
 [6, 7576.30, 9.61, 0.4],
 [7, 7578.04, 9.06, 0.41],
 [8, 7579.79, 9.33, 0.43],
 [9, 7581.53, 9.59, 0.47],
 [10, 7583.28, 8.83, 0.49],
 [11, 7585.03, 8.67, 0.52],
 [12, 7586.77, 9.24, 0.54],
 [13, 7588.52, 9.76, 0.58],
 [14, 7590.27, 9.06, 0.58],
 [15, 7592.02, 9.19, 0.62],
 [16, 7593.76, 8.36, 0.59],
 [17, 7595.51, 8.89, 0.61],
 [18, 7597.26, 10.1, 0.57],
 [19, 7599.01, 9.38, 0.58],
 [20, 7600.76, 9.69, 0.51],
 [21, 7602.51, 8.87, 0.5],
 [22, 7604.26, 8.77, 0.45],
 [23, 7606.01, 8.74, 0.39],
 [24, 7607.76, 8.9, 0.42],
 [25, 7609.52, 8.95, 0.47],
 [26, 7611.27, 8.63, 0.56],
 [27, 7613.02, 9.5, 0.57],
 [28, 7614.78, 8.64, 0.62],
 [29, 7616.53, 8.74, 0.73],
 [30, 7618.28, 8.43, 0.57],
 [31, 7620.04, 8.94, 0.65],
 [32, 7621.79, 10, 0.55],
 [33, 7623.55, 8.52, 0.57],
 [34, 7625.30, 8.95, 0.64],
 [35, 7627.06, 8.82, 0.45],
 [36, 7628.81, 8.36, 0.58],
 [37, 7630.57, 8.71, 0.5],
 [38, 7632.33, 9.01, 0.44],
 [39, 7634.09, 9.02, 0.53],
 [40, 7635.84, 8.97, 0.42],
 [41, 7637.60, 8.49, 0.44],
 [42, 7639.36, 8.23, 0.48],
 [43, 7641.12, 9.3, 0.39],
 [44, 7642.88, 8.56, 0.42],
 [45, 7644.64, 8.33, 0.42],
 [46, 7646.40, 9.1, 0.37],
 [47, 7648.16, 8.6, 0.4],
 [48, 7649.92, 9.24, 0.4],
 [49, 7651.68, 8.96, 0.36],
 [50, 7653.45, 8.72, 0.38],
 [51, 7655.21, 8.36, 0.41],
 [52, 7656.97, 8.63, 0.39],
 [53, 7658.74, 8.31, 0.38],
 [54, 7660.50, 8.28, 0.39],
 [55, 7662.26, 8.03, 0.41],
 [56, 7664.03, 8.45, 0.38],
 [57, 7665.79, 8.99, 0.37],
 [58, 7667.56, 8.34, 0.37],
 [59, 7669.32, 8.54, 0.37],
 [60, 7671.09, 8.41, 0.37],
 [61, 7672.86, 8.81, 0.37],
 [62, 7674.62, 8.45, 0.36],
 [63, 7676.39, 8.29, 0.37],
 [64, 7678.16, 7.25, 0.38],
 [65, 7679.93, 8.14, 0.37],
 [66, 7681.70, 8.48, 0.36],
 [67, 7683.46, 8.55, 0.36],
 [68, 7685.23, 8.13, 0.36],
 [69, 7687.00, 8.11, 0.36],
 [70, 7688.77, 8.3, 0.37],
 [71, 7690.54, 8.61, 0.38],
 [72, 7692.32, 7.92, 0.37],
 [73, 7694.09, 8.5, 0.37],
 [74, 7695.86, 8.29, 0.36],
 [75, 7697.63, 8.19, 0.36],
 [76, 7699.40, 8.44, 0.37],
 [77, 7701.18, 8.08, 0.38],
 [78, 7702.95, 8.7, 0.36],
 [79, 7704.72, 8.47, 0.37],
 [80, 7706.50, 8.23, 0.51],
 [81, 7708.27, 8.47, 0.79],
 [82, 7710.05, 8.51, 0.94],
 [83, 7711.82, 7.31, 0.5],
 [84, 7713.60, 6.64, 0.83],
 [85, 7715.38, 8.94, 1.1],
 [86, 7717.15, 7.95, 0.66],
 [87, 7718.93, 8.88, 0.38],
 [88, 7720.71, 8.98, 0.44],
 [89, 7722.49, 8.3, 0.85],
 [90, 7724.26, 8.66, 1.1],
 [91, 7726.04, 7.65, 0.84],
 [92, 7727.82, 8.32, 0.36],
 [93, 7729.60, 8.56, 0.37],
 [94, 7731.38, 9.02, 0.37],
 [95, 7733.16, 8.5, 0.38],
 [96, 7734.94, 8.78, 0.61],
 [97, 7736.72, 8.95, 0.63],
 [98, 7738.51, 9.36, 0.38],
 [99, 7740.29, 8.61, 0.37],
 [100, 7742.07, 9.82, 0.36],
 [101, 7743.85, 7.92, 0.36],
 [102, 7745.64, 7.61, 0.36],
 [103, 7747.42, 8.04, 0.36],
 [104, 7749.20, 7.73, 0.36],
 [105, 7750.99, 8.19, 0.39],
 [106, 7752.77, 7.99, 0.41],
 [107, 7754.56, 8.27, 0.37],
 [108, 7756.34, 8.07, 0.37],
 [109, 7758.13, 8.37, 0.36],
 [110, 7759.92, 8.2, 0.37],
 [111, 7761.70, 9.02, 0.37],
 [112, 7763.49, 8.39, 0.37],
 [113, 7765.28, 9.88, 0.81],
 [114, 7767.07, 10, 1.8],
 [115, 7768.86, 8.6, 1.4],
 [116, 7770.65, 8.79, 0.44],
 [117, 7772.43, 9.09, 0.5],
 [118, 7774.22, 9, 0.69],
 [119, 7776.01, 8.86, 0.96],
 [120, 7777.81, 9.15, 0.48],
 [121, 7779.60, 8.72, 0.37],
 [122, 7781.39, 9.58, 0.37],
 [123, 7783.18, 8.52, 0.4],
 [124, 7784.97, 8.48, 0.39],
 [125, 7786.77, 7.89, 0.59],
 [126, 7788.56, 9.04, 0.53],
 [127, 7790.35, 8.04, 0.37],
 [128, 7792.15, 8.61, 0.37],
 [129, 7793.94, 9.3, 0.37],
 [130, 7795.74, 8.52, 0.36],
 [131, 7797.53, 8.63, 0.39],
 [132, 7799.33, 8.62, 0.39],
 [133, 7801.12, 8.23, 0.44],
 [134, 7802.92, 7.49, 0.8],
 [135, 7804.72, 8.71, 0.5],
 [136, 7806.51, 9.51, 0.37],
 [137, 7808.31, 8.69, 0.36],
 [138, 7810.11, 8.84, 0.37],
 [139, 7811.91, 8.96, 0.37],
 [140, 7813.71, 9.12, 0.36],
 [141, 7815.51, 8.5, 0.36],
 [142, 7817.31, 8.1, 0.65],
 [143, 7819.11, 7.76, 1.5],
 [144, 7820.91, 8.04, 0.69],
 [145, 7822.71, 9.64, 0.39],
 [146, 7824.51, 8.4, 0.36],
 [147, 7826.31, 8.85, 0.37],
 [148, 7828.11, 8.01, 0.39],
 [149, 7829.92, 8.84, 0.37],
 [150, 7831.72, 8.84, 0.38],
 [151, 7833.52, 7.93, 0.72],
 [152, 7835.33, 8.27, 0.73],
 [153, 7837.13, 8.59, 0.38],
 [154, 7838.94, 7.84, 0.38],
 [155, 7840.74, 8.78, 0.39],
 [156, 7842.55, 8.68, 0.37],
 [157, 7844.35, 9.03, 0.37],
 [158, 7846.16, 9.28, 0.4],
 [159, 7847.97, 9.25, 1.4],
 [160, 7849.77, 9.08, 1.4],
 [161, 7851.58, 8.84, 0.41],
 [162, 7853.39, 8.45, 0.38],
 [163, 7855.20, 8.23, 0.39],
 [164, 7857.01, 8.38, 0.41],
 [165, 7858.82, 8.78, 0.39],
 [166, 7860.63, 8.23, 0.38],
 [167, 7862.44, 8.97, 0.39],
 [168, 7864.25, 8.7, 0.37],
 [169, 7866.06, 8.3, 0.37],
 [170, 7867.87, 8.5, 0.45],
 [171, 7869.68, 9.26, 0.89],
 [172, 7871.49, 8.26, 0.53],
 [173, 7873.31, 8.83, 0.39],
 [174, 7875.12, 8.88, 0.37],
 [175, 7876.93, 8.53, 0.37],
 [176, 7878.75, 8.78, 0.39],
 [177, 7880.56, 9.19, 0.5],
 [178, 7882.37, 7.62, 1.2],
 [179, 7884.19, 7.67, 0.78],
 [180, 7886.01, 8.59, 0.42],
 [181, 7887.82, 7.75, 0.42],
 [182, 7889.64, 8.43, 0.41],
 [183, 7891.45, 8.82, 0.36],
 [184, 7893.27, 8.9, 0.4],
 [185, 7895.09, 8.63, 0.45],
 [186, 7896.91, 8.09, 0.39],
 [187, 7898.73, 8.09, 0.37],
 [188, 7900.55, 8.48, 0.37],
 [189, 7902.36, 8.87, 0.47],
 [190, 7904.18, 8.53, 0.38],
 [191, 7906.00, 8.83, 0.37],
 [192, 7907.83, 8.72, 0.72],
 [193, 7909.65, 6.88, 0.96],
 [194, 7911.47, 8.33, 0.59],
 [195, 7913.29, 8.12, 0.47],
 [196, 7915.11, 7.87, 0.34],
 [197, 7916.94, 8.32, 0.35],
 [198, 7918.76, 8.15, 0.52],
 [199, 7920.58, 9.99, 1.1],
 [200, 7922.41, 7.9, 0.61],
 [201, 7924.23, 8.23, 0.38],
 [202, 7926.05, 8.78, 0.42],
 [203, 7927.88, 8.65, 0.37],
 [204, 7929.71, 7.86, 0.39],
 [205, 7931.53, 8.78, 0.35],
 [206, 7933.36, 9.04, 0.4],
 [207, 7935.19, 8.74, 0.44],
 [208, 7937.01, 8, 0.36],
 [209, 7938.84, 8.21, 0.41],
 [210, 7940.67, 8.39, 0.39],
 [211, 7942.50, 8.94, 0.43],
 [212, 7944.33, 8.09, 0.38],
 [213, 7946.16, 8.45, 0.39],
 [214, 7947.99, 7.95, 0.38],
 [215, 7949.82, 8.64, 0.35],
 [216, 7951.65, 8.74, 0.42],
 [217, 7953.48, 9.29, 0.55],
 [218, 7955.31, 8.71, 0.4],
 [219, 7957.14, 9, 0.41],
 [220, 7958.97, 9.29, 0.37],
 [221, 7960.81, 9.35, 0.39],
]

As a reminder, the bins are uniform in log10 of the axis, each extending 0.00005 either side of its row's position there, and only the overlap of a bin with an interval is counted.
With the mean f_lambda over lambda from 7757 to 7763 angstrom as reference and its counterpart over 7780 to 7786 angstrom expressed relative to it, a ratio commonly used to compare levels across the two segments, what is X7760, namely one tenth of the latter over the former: 0.104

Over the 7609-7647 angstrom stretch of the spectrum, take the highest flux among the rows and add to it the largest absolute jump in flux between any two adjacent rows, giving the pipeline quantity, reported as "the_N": 11.5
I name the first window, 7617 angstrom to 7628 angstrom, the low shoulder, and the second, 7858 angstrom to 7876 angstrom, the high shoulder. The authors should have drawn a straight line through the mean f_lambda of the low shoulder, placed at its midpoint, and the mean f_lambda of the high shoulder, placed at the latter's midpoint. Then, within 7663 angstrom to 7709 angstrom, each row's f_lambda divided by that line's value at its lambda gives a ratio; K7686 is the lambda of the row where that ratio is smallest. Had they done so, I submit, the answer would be 7678.16 angstrom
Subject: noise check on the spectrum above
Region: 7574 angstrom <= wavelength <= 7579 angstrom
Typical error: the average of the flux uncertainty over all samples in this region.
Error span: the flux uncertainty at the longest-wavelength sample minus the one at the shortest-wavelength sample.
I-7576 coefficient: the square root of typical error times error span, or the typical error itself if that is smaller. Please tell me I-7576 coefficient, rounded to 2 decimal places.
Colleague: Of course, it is 0.11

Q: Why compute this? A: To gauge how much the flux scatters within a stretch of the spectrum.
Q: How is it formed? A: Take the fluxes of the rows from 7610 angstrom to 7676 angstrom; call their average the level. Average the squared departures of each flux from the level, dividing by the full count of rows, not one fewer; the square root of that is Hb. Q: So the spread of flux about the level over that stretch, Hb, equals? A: 0.39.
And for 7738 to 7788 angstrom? 0.65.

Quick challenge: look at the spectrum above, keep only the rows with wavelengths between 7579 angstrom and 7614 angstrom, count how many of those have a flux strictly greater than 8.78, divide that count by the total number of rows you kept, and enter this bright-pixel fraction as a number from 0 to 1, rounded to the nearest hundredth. 0.75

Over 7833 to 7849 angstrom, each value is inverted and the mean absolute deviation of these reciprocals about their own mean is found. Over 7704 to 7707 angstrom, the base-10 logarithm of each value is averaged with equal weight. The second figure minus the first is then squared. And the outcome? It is 0.84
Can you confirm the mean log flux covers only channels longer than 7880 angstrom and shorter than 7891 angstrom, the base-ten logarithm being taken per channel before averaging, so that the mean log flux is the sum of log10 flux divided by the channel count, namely 0.91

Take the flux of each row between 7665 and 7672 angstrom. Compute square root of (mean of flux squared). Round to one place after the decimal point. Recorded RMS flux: 8.6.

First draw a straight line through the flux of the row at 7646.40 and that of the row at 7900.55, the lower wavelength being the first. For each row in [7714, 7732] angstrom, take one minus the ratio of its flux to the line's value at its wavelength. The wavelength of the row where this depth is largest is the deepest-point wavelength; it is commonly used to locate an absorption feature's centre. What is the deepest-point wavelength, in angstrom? 7726.04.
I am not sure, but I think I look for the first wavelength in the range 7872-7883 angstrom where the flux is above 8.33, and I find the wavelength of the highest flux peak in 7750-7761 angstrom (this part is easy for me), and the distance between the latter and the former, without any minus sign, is 115.2 angstrom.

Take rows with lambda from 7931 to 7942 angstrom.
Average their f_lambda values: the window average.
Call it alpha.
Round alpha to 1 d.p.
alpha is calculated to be 8.5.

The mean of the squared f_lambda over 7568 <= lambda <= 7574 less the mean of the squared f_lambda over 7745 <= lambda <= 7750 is 23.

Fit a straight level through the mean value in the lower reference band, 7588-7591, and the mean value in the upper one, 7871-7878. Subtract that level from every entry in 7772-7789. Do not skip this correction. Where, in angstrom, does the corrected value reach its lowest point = 7786.77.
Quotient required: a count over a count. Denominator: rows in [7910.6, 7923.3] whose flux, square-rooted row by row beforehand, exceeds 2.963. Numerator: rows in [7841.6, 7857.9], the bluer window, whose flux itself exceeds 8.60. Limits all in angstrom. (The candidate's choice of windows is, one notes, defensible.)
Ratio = 6.0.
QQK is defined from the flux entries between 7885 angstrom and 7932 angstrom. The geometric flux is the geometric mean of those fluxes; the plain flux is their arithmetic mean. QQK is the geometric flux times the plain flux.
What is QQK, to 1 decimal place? 70.5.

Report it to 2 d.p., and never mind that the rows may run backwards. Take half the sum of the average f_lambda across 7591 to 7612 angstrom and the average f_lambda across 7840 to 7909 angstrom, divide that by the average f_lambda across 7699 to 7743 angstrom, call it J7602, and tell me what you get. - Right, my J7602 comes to 1.04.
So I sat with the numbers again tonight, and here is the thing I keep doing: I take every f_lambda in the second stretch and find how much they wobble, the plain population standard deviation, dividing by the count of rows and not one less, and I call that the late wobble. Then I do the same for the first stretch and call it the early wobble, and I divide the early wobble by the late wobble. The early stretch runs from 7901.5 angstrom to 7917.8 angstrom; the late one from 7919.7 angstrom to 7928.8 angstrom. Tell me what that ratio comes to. 0.8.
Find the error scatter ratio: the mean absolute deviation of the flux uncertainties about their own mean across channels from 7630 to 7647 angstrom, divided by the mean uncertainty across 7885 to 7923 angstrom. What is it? 0.08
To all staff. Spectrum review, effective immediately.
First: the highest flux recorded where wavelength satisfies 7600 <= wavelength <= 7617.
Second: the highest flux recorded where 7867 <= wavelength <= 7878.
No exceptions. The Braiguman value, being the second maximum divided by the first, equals 0.96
